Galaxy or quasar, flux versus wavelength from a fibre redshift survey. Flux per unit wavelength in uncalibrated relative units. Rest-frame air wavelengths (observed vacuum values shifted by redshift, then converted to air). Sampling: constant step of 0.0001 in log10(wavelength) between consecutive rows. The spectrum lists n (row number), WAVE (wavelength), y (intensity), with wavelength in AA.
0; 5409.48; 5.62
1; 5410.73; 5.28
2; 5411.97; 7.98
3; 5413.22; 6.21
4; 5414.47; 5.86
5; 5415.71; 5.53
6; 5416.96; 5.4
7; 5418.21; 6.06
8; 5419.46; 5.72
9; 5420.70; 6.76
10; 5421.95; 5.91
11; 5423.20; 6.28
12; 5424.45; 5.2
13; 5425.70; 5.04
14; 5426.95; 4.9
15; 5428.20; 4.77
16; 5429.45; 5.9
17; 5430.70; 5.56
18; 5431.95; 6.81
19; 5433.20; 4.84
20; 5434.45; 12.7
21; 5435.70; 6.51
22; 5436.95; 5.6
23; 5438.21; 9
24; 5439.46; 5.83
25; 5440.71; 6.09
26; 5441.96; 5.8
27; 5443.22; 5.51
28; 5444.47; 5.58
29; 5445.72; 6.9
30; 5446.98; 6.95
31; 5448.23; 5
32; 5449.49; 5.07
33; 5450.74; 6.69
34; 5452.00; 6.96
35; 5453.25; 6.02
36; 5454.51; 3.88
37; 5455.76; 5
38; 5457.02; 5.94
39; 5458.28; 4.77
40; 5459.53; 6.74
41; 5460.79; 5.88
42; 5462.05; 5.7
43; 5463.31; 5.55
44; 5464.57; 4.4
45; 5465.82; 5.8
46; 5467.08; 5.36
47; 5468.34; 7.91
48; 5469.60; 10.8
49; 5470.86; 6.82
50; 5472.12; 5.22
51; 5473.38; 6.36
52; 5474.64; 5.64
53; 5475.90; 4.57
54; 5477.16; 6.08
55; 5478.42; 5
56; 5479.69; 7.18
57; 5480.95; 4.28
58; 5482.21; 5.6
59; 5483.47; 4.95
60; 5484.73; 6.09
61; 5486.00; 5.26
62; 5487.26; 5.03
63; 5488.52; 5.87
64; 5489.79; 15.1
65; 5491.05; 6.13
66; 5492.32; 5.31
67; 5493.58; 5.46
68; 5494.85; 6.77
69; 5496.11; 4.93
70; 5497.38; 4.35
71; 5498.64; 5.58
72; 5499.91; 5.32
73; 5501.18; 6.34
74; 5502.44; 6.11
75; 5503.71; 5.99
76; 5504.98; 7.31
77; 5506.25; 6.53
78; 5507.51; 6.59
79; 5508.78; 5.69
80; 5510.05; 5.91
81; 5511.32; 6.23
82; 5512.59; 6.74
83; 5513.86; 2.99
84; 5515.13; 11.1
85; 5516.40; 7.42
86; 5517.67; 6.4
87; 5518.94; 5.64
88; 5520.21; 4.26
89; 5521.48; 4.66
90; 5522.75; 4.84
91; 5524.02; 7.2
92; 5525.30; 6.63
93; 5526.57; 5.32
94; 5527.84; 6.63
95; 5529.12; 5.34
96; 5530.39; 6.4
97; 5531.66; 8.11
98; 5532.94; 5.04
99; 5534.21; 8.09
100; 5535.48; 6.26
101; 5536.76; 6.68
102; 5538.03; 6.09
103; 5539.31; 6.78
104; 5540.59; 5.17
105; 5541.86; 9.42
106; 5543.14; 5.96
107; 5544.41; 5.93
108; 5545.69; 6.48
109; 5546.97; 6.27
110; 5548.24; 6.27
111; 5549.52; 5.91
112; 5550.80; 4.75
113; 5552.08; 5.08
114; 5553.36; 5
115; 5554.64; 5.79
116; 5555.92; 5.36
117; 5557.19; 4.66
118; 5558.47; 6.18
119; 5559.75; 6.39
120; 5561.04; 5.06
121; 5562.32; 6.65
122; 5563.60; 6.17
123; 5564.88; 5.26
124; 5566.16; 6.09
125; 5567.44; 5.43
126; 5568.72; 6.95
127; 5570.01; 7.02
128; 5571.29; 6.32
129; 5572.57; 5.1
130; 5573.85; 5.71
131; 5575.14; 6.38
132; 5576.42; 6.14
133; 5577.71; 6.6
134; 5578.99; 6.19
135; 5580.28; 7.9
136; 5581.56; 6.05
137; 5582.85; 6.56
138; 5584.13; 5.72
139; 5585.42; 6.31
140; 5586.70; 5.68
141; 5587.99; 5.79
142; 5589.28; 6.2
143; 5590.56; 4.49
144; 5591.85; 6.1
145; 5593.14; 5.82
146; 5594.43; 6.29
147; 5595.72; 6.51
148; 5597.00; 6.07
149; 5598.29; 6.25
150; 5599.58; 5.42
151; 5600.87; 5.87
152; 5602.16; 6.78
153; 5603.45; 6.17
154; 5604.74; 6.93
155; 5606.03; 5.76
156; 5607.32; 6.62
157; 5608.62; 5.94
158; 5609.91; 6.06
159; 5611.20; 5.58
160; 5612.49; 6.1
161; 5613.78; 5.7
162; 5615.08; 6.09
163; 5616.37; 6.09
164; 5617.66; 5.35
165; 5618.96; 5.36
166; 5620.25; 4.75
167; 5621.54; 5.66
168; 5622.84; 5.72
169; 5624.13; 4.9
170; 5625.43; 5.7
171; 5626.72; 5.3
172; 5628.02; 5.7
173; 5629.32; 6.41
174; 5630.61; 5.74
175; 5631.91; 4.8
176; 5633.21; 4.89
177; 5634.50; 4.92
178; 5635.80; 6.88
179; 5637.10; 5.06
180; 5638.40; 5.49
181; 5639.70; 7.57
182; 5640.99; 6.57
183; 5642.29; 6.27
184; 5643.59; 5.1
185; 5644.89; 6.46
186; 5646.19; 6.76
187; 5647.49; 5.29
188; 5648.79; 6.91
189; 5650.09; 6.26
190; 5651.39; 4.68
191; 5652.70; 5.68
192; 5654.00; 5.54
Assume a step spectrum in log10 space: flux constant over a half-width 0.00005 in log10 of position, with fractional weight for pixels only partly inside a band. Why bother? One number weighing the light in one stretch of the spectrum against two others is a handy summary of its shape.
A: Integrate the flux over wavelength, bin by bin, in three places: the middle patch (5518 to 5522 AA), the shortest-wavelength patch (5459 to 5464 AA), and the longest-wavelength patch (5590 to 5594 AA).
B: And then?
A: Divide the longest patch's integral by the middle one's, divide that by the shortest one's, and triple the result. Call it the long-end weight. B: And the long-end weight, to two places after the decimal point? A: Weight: 0.11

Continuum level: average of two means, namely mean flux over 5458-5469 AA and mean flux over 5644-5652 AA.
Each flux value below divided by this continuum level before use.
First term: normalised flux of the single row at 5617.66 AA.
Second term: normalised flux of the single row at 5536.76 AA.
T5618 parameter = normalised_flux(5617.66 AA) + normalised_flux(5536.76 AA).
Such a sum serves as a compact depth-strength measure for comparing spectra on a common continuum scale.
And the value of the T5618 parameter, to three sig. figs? 2.03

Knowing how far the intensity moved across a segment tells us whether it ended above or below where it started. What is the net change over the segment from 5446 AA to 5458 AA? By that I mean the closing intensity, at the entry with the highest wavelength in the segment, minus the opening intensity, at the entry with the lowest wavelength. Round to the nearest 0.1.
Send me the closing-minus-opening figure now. -1.0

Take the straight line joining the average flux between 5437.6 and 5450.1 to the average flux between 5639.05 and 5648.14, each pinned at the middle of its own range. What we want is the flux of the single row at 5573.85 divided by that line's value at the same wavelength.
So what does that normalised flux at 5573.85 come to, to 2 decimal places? 0.91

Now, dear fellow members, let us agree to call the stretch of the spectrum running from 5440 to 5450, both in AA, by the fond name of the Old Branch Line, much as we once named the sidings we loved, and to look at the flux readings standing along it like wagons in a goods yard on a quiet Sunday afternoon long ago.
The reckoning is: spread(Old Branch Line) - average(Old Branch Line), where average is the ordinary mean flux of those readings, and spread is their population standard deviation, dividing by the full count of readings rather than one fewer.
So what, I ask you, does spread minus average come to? -5.2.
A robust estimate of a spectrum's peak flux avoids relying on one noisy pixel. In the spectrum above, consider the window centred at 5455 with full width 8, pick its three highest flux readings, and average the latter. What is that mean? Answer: 6.3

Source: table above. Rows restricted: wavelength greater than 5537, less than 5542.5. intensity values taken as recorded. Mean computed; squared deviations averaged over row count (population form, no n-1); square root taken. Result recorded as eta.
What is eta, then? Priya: 1.6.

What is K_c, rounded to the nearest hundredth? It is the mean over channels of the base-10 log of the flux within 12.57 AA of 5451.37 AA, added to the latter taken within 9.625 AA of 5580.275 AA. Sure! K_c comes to 1.55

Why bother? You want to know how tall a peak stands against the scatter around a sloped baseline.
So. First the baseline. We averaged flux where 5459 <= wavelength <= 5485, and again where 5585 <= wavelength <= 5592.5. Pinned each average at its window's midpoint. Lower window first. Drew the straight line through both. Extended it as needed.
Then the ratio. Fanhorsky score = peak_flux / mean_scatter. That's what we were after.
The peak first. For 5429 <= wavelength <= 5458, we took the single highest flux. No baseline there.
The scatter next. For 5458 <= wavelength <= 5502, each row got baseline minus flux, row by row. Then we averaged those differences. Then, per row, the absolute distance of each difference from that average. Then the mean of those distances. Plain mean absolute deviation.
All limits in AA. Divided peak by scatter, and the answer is 11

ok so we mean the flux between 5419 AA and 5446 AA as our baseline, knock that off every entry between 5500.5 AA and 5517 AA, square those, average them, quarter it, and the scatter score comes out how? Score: 0.73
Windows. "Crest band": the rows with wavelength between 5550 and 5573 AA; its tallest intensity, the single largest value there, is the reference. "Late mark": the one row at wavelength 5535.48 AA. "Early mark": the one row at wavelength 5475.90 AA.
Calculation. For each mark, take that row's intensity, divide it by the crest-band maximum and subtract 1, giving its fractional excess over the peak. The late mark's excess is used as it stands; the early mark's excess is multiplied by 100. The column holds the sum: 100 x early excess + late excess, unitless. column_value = -35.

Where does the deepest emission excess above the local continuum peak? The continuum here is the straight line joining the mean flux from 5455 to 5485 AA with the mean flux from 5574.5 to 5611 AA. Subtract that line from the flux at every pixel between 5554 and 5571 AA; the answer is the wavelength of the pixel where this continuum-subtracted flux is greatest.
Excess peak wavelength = 5570.01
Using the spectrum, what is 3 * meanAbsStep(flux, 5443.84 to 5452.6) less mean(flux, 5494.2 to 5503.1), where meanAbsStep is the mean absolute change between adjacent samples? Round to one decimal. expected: -3.0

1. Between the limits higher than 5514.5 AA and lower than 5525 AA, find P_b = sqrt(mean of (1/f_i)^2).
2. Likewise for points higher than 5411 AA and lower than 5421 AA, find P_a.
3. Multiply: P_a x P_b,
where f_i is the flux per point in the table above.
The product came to 0.029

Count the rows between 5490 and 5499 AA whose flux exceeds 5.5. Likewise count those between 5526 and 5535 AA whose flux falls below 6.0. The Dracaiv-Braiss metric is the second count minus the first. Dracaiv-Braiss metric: 0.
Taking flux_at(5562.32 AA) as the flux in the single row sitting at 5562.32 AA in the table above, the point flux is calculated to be 6.65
